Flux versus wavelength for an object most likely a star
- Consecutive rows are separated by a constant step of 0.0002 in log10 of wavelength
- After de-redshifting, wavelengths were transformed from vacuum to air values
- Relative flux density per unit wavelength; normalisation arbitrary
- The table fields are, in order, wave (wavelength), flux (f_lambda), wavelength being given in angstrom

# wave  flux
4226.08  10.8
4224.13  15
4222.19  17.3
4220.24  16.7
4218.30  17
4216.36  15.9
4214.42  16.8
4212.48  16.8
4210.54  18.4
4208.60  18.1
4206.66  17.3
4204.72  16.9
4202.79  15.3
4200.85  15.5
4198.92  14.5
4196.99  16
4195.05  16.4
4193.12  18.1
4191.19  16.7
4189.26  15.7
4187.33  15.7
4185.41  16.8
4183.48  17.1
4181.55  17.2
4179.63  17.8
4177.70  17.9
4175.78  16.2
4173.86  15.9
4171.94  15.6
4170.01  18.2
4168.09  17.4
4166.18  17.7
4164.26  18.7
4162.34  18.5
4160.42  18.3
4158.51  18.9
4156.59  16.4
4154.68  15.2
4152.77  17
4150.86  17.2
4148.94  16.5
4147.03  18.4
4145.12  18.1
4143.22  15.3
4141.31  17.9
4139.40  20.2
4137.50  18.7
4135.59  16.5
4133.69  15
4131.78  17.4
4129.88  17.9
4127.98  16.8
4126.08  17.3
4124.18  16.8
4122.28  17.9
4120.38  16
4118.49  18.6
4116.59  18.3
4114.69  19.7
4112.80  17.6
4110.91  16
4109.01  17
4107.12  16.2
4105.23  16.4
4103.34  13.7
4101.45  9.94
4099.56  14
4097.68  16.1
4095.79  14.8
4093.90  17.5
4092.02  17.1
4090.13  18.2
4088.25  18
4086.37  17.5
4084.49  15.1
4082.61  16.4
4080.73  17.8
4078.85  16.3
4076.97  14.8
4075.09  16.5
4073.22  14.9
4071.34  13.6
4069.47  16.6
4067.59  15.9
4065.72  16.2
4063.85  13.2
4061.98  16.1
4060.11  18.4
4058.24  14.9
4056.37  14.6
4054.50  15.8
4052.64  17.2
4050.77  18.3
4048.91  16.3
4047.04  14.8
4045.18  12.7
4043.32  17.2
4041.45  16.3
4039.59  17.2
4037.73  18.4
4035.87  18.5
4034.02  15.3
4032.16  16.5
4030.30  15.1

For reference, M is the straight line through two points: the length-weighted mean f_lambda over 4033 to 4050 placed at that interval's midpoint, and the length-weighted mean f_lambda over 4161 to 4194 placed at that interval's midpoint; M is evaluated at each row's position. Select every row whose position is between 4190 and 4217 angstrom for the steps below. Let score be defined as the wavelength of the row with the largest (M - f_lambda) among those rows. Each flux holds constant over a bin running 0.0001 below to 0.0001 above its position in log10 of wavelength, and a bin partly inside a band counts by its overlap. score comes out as 4198.92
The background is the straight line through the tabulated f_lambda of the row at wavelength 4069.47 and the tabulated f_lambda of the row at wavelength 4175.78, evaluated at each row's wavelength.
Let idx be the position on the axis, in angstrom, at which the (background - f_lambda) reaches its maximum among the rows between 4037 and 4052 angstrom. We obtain 4045.18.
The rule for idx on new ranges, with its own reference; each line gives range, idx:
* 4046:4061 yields 4056.37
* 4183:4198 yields 4187.33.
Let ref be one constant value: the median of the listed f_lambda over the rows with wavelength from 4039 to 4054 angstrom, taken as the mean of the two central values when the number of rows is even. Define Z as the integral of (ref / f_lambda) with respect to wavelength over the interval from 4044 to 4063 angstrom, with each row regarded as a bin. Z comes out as 20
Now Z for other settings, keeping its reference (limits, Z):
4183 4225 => 43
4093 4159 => 67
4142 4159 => 17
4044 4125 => 85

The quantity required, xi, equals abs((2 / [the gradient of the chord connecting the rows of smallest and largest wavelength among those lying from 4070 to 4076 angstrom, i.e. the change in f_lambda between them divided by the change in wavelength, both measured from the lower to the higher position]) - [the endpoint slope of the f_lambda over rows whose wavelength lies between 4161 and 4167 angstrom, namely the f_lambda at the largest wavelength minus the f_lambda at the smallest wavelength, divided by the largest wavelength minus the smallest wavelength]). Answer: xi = 3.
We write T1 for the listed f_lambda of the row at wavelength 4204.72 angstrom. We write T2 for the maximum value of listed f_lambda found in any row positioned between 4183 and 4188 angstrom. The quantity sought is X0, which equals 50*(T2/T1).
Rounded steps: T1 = 16.9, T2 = 17.1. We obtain 51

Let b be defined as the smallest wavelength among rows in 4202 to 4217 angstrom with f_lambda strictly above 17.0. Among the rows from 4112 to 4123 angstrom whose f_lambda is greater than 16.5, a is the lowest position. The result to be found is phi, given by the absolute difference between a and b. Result 93.9 angstrom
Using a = 4112.80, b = 4206.66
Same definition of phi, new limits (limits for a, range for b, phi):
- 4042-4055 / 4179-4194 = 136.3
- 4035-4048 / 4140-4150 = 105.4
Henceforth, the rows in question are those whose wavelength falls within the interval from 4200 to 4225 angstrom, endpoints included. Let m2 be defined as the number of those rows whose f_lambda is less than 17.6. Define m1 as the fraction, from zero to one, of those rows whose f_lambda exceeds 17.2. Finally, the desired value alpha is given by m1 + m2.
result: 11.3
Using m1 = 0.31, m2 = 11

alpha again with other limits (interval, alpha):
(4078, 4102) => 10.4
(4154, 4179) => 6.6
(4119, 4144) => 8.5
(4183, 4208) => 12.2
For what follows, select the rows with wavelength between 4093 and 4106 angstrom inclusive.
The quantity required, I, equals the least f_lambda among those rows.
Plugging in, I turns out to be 9.94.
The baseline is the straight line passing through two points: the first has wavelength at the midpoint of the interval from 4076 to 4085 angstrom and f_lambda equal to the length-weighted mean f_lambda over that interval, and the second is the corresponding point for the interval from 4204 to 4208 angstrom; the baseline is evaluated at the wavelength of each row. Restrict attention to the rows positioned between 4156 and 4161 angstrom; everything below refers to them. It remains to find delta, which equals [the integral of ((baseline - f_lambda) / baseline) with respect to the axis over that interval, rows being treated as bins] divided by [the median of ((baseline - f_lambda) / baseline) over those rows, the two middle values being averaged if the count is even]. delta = 3.87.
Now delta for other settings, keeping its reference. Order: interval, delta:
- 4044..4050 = 5.95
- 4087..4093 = 5.13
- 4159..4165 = 6.10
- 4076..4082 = 6.13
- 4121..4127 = 5.84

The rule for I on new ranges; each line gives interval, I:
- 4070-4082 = 13.6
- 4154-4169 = 15.2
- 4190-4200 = 14.5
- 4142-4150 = 15.3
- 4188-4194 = 15.7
